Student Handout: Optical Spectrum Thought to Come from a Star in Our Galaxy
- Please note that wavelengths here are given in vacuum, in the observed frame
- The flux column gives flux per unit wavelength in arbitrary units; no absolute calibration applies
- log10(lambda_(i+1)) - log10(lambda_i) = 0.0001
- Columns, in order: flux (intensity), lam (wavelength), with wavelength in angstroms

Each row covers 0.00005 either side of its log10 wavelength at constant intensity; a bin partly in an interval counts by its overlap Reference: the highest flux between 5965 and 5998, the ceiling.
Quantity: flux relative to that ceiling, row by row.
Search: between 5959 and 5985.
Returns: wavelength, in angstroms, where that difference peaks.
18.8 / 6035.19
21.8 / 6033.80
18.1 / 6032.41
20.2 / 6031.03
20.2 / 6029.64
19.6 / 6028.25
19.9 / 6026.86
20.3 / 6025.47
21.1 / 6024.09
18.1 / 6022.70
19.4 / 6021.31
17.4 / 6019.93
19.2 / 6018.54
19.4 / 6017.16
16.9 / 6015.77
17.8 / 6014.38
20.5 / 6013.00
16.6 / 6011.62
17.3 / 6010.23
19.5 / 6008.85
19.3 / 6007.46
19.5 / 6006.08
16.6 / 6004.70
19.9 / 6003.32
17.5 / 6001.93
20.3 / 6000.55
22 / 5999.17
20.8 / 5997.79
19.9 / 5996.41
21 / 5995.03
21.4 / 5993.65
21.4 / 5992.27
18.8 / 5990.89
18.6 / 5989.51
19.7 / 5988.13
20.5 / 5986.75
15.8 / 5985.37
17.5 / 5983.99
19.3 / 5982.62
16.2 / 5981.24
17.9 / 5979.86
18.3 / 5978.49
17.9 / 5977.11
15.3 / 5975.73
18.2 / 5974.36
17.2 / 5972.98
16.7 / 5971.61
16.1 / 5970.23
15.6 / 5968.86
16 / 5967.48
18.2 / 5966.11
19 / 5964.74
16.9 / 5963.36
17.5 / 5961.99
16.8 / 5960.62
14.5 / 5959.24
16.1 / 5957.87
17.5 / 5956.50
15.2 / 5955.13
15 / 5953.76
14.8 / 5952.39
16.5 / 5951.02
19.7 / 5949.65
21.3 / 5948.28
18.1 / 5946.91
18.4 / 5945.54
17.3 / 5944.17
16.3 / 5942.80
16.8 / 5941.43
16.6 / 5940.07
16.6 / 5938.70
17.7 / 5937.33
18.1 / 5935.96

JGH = 5982.62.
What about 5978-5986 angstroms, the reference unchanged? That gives 5982.62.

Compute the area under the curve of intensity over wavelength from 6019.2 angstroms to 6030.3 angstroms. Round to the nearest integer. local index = 216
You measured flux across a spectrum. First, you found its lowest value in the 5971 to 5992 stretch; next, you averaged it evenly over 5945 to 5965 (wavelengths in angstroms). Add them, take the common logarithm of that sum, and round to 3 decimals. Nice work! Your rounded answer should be 1.511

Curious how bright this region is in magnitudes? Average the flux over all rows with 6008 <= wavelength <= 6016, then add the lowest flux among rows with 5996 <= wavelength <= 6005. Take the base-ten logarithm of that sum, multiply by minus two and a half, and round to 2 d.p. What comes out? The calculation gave -3.85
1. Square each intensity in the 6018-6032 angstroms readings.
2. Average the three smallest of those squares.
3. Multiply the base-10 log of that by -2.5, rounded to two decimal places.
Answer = -6.31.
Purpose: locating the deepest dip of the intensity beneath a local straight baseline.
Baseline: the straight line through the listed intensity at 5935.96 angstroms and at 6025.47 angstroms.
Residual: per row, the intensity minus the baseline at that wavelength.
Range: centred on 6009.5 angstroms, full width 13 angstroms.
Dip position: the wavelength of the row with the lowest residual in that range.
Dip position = 6011.62 angstroms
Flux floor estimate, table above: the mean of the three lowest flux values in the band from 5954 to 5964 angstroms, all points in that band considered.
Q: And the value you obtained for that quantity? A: 15.3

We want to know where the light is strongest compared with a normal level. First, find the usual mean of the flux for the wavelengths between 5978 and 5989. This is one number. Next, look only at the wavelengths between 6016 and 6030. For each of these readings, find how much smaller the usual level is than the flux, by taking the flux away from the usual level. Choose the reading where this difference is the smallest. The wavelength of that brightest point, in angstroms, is 6024.09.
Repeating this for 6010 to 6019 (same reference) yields 6013.00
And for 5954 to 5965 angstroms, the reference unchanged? 5964.74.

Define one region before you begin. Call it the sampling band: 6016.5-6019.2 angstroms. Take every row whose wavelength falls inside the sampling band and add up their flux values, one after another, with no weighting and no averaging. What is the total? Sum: 39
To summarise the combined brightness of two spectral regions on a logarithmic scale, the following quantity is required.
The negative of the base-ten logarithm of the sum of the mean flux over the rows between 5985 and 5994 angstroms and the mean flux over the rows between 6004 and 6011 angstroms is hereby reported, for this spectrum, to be -1.579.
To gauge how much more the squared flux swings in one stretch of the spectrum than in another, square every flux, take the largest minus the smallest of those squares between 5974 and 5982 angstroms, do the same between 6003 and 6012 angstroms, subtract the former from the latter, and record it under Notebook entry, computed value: 20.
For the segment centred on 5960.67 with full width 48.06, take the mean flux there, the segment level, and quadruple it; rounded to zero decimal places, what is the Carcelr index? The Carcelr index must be 68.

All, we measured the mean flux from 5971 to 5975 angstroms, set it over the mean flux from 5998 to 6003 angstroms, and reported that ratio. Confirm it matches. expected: 0.87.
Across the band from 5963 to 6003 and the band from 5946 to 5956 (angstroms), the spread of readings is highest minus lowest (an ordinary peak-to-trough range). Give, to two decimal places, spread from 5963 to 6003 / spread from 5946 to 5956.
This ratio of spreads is 1.03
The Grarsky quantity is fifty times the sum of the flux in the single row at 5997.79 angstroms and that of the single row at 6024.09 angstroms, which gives 2095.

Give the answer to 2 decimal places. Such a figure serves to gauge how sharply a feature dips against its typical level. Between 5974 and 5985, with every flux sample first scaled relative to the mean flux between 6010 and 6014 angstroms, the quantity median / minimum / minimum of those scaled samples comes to 1.39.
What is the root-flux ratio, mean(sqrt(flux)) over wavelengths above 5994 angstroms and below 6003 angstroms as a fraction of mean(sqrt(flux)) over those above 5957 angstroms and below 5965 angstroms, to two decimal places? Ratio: 1.10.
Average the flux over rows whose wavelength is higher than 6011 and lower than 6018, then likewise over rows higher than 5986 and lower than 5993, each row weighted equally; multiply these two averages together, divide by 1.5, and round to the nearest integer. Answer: 241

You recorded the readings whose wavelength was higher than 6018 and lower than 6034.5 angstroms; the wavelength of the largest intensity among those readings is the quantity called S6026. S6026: 6033.80 angstroms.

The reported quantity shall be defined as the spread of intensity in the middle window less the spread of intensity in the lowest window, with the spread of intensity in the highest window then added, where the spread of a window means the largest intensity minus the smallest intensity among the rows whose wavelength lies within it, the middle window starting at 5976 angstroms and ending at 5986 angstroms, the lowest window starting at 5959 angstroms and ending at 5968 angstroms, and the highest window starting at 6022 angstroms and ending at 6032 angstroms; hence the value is 2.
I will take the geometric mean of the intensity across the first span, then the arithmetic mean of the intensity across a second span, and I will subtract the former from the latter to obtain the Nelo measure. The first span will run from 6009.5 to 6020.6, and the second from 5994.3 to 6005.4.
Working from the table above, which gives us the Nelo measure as 1.7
